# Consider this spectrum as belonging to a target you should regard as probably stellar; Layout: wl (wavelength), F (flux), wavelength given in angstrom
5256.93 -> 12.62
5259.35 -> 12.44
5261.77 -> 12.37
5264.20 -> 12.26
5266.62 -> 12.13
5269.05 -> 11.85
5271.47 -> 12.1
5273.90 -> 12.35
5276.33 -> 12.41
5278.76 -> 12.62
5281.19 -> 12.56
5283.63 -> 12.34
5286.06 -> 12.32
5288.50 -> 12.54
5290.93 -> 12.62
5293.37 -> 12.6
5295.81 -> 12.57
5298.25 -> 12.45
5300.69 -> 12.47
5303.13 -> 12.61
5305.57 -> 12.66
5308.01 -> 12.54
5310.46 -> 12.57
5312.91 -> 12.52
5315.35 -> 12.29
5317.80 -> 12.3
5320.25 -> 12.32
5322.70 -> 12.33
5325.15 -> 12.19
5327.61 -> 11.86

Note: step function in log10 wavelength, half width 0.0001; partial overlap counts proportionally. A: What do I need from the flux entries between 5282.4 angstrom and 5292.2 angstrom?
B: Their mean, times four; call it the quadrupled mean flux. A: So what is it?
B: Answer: 49.8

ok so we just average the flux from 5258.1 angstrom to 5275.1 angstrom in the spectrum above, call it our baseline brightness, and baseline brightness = 12.2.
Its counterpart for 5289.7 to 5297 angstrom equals 12.6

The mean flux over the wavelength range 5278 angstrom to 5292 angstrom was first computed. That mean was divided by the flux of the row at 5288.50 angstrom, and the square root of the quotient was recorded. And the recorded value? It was 0.998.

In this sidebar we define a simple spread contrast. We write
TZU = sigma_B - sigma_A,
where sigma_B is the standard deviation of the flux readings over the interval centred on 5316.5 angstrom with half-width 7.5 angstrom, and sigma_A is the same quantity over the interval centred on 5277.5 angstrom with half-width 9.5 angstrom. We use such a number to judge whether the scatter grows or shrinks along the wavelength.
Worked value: -0.12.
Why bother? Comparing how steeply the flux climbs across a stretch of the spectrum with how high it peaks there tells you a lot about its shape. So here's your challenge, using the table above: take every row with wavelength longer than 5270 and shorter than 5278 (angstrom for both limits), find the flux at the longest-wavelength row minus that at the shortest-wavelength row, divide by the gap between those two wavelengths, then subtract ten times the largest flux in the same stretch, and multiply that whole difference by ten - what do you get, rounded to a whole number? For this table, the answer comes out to -1240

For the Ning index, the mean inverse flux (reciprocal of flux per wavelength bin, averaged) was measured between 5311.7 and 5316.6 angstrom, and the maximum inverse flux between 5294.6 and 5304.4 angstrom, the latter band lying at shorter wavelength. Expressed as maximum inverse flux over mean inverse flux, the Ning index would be 1.00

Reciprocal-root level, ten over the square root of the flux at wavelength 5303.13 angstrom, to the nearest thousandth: 2.816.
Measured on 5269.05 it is 2.905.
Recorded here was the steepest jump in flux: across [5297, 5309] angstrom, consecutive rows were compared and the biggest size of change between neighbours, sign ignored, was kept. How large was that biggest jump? 0.14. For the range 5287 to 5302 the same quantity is 0.12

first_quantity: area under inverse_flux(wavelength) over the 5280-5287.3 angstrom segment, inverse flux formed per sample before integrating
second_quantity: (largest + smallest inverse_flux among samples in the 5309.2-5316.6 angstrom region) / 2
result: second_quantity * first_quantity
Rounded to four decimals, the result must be 0.0473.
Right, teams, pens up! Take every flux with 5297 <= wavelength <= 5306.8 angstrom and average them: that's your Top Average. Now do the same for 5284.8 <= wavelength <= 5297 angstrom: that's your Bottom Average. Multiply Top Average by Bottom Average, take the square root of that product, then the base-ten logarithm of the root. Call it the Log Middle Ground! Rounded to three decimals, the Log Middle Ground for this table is 1.098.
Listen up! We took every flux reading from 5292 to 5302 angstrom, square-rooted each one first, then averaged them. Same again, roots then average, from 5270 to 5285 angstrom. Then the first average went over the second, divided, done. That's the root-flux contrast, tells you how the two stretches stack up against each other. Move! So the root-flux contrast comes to 1.005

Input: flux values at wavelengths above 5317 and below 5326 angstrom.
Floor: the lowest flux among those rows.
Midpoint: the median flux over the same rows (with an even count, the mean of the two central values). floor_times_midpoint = 150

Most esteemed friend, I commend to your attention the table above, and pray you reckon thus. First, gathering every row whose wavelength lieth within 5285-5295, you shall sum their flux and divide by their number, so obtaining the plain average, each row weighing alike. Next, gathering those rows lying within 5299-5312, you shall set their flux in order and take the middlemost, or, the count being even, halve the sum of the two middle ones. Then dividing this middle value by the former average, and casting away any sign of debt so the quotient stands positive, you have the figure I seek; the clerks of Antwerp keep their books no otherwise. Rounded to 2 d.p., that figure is 1.00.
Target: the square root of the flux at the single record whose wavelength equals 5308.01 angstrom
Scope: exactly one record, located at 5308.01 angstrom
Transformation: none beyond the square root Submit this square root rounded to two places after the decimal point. 3.54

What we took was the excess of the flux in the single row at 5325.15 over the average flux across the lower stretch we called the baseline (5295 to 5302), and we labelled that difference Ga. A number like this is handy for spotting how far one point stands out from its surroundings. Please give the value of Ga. -0.31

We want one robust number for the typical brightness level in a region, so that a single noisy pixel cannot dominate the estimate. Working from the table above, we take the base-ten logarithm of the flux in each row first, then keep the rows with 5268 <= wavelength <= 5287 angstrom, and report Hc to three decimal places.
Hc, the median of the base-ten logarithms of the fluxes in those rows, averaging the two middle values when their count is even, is 1.091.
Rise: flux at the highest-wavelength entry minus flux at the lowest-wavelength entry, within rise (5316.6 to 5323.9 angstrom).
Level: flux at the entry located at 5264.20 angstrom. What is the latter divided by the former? 409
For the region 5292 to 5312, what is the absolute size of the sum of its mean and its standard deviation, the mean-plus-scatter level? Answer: 12.6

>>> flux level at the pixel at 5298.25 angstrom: 12.45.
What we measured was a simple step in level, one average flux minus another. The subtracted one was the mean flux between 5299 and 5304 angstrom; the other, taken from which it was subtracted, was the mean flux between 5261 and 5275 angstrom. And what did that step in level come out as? -0.36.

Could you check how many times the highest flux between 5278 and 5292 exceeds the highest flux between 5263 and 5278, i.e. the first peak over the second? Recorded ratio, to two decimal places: 1.02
